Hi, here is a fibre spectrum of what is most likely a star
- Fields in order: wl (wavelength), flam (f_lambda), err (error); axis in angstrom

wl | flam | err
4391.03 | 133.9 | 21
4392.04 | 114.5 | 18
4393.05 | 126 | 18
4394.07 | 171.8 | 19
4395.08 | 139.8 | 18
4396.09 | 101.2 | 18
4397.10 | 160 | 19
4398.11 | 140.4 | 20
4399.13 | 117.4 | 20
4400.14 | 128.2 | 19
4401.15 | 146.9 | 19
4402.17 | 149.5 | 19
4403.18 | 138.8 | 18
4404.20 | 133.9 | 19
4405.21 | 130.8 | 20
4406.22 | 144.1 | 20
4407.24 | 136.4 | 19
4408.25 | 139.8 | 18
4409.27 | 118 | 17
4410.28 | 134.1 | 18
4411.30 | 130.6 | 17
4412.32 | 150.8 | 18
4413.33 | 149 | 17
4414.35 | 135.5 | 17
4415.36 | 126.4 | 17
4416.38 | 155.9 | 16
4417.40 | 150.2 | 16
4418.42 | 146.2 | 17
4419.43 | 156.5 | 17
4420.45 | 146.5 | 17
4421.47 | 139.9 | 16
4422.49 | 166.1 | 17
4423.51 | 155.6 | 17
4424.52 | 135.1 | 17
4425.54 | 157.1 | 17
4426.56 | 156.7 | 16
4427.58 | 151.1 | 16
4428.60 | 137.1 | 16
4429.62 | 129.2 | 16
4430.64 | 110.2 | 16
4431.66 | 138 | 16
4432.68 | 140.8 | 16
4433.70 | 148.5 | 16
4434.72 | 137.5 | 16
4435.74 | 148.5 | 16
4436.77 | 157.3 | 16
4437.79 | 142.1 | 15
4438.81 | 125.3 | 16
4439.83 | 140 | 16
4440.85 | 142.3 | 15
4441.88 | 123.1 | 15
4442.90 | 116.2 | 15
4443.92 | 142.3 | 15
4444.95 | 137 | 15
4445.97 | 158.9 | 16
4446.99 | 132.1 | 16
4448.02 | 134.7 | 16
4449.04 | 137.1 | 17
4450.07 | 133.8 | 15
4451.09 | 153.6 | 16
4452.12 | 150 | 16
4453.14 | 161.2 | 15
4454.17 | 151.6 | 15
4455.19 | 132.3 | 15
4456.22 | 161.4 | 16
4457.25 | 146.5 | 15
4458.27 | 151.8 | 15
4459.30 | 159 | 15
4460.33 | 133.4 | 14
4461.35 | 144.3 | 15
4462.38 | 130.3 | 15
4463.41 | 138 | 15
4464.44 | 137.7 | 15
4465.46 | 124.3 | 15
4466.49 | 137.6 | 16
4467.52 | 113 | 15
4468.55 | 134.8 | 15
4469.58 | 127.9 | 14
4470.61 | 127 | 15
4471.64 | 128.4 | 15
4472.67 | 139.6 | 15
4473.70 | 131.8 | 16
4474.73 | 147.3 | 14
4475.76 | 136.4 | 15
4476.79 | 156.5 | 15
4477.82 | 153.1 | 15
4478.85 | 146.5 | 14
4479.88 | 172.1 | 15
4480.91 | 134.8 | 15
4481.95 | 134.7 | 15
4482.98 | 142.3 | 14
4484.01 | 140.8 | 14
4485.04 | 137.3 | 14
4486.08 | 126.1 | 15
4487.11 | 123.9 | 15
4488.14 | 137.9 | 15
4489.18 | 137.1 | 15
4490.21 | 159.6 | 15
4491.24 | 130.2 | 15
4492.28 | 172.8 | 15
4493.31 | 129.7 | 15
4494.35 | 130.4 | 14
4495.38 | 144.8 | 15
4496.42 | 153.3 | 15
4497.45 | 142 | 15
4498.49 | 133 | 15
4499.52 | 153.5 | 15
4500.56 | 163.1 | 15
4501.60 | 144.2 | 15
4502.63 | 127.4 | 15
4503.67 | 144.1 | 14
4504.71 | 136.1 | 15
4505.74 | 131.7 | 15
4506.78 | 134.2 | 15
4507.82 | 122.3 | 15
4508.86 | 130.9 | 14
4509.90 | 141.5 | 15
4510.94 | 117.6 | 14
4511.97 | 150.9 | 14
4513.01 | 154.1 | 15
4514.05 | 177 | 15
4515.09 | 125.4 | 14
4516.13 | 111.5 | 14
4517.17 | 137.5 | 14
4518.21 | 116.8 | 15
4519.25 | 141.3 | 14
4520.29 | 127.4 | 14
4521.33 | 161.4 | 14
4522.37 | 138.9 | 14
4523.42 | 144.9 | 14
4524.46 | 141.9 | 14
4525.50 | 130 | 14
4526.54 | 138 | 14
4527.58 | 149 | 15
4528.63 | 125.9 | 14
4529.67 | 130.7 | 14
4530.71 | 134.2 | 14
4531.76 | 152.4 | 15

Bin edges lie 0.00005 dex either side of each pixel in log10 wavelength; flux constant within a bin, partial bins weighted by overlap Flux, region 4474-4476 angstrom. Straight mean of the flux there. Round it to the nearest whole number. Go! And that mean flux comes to 142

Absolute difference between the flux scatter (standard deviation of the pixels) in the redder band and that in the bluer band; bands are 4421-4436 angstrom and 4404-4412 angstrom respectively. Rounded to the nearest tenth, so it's 6.0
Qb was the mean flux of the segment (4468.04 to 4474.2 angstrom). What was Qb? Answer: 132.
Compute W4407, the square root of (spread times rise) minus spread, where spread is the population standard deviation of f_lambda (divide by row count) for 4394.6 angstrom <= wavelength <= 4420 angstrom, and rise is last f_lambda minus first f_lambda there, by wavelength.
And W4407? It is 1.6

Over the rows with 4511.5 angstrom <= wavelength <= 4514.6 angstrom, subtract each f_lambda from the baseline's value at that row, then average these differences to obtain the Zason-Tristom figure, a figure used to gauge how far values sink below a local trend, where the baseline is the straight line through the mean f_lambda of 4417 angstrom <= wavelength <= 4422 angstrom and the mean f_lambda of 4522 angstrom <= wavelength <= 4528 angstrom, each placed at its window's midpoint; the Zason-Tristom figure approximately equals -19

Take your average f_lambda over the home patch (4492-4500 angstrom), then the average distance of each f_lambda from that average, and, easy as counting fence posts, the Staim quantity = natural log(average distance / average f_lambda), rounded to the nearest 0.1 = -2.6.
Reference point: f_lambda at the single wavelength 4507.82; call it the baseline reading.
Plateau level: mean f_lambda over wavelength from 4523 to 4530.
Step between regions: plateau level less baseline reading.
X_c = 15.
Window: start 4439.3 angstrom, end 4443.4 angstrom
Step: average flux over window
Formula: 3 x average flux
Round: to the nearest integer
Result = 391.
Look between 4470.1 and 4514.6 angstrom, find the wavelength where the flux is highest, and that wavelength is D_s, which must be 4514.05 angstrom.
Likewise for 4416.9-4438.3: 4422.49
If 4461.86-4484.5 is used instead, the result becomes 4479.88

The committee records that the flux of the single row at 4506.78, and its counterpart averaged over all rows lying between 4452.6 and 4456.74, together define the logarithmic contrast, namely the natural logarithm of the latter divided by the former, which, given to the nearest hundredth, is 0.12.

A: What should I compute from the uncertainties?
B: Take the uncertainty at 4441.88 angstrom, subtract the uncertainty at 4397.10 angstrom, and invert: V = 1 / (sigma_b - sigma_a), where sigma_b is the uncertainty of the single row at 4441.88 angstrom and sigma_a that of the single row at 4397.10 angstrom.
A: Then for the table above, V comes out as -0.25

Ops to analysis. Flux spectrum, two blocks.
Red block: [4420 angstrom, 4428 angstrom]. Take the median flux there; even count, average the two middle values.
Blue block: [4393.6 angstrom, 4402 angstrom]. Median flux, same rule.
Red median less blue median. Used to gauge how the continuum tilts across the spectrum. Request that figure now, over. 13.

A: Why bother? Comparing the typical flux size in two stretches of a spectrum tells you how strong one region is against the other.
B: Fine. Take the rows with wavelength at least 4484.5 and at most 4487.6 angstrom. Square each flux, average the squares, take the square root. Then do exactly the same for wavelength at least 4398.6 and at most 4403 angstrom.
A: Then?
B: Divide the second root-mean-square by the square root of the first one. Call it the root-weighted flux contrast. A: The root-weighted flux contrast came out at 12.0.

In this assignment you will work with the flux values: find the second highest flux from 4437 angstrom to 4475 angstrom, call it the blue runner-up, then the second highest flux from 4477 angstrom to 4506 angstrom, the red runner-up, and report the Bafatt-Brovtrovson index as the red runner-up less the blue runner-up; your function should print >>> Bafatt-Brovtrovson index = 11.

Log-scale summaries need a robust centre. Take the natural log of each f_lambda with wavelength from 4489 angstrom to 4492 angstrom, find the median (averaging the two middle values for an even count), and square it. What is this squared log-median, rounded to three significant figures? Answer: 24.2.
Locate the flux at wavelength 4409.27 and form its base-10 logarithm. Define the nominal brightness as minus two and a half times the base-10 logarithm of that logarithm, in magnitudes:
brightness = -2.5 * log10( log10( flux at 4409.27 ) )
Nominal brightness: -0.79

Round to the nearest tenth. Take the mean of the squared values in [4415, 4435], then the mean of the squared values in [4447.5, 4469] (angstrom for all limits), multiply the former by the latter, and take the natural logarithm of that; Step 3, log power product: 19.9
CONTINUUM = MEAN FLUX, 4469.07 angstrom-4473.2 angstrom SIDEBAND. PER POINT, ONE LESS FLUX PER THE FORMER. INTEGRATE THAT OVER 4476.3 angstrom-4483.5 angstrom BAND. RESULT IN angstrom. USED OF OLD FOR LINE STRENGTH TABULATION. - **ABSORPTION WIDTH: -1.0 angstrom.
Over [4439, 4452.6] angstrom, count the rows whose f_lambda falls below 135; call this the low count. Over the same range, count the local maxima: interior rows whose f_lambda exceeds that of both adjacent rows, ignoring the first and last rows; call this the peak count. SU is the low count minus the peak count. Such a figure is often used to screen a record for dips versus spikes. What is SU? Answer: 0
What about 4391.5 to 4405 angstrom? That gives 3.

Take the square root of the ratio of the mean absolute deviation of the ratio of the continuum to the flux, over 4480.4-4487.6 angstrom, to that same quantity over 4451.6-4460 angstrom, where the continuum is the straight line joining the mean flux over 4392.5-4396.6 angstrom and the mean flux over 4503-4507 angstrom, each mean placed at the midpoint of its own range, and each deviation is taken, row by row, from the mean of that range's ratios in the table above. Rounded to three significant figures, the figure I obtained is 1.01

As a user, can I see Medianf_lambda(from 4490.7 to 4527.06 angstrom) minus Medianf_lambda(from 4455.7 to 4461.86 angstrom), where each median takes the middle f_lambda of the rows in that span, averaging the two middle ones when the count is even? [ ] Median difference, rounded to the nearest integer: -11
